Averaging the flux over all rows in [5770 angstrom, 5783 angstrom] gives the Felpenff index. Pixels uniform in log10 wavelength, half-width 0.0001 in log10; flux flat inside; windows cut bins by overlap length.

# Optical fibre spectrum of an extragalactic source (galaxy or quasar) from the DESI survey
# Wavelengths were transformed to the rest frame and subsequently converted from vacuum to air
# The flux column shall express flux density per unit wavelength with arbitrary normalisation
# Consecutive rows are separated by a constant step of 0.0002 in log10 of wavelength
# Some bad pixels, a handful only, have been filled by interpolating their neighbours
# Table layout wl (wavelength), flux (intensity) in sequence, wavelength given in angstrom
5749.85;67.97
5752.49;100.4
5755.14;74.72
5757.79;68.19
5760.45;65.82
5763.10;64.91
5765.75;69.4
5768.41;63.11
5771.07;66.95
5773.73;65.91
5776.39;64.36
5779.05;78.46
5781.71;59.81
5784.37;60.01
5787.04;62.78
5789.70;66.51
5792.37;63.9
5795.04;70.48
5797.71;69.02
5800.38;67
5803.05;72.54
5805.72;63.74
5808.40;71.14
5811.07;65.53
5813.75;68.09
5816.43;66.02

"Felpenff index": 67.1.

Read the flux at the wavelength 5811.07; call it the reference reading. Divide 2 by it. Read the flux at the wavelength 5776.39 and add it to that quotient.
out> 64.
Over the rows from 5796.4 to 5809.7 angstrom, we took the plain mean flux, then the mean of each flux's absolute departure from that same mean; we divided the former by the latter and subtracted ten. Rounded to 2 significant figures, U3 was 16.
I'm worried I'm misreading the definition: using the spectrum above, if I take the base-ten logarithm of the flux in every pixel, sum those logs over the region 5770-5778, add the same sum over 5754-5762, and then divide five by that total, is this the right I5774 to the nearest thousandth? 0.455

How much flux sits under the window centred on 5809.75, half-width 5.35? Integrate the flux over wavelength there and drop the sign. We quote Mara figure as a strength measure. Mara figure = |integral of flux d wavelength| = 718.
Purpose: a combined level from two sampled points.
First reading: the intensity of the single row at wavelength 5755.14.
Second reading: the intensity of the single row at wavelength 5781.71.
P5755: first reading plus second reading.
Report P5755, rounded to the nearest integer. 135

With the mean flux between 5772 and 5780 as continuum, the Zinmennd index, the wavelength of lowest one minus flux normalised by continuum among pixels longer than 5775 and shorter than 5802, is 5779.05 angstrom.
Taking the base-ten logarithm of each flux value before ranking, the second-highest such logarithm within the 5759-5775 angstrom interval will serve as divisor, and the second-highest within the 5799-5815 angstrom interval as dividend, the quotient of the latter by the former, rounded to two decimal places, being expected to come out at 1.01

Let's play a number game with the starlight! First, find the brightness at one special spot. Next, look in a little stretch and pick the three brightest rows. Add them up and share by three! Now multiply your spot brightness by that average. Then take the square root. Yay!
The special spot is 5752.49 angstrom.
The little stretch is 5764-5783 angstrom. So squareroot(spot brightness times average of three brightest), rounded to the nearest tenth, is 84.8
